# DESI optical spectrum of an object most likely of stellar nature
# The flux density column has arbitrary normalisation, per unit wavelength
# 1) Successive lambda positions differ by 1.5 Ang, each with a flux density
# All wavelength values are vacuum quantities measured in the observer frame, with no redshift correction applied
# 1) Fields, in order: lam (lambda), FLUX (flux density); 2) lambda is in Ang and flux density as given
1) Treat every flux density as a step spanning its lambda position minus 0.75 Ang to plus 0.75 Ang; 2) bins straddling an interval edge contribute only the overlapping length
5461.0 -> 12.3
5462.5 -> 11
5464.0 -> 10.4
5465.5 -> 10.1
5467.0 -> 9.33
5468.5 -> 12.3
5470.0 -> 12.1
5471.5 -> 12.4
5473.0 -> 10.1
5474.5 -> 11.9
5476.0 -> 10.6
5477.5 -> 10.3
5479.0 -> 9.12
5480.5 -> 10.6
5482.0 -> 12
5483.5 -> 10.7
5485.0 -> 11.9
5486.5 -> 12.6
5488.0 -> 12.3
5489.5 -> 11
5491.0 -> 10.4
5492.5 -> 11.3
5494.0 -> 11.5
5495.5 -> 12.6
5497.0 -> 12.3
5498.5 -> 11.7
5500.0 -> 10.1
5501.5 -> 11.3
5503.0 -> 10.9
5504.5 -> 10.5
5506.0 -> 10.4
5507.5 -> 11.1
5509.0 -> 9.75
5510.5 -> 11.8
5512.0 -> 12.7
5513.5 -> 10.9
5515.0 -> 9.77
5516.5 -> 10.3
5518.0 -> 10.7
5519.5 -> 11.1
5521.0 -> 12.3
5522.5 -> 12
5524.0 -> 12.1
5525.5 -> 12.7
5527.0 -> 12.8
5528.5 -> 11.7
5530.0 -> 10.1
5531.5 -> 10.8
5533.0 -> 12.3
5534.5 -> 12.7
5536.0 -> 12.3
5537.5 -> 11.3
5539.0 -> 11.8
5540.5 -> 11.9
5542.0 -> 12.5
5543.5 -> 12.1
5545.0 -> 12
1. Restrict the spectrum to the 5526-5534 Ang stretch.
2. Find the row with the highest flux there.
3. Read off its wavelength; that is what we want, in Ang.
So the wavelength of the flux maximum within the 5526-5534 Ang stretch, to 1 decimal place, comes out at 5527.0 Ang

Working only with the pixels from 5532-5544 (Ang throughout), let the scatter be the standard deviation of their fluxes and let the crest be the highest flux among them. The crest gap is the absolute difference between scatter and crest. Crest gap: 12.3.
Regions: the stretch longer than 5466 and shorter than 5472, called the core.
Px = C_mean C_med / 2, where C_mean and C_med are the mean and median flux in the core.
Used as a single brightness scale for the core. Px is 70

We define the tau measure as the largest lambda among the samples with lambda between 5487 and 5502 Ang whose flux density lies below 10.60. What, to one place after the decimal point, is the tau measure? 5500.0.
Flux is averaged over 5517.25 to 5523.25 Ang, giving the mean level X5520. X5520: 11.5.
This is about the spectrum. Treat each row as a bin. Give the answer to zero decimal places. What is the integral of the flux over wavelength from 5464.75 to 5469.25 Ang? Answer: 48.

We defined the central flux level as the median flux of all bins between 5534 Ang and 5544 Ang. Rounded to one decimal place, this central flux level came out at 12.1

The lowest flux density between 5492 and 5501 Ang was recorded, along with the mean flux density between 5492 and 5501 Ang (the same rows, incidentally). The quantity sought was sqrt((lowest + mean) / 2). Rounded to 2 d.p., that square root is 3.29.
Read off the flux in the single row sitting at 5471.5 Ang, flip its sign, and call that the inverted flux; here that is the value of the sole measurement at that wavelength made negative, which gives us -12.40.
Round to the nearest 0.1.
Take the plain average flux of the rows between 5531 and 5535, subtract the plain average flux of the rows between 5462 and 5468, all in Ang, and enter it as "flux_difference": 1.7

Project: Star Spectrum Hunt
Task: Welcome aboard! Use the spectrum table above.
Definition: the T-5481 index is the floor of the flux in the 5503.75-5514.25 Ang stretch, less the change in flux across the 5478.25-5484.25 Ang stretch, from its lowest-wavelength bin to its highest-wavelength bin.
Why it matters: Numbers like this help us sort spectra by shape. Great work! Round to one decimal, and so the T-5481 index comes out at 8.2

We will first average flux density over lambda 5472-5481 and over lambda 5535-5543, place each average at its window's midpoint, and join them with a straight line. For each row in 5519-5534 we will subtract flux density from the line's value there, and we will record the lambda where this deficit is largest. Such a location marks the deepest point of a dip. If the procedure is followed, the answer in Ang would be 5530.0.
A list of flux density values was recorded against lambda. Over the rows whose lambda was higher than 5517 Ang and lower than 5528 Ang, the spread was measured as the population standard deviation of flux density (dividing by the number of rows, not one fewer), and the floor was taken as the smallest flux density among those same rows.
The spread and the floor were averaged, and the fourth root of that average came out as 1.55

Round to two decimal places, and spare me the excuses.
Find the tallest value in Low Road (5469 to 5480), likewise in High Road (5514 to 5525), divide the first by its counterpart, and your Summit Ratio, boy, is 1.01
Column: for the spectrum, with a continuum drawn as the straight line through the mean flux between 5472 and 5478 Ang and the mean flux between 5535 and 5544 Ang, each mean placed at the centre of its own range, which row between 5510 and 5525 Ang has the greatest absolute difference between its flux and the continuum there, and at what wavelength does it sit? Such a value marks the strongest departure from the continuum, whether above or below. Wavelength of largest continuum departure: 5515.0 Ang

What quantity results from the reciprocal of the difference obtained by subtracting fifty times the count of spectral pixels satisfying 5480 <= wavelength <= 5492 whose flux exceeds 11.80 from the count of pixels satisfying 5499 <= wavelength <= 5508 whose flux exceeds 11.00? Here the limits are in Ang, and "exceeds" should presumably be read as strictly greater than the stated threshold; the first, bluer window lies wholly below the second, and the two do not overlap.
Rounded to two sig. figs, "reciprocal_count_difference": -0.0051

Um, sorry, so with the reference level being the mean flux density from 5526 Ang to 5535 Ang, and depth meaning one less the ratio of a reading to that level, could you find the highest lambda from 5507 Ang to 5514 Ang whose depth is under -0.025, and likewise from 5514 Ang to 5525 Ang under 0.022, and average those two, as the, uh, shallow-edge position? 5518.0 Ang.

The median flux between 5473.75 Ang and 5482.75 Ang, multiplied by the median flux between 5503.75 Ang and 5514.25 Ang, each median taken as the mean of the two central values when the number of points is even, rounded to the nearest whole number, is 116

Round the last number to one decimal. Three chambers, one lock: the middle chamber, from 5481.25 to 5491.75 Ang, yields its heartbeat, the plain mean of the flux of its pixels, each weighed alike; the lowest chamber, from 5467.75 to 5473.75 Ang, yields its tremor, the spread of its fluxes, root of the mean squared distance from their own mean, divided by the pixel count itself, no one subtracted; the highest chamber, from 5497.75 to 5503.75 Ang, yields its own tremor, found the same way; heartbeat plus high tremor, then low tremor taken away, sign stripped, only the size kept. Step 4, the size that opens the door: 11.2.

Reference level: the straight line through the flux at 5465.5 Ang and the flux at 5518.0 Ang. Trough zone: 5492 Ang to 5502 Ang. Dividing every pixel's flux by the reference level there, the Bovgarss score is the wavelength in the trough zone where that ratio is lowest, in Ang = 5500.0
